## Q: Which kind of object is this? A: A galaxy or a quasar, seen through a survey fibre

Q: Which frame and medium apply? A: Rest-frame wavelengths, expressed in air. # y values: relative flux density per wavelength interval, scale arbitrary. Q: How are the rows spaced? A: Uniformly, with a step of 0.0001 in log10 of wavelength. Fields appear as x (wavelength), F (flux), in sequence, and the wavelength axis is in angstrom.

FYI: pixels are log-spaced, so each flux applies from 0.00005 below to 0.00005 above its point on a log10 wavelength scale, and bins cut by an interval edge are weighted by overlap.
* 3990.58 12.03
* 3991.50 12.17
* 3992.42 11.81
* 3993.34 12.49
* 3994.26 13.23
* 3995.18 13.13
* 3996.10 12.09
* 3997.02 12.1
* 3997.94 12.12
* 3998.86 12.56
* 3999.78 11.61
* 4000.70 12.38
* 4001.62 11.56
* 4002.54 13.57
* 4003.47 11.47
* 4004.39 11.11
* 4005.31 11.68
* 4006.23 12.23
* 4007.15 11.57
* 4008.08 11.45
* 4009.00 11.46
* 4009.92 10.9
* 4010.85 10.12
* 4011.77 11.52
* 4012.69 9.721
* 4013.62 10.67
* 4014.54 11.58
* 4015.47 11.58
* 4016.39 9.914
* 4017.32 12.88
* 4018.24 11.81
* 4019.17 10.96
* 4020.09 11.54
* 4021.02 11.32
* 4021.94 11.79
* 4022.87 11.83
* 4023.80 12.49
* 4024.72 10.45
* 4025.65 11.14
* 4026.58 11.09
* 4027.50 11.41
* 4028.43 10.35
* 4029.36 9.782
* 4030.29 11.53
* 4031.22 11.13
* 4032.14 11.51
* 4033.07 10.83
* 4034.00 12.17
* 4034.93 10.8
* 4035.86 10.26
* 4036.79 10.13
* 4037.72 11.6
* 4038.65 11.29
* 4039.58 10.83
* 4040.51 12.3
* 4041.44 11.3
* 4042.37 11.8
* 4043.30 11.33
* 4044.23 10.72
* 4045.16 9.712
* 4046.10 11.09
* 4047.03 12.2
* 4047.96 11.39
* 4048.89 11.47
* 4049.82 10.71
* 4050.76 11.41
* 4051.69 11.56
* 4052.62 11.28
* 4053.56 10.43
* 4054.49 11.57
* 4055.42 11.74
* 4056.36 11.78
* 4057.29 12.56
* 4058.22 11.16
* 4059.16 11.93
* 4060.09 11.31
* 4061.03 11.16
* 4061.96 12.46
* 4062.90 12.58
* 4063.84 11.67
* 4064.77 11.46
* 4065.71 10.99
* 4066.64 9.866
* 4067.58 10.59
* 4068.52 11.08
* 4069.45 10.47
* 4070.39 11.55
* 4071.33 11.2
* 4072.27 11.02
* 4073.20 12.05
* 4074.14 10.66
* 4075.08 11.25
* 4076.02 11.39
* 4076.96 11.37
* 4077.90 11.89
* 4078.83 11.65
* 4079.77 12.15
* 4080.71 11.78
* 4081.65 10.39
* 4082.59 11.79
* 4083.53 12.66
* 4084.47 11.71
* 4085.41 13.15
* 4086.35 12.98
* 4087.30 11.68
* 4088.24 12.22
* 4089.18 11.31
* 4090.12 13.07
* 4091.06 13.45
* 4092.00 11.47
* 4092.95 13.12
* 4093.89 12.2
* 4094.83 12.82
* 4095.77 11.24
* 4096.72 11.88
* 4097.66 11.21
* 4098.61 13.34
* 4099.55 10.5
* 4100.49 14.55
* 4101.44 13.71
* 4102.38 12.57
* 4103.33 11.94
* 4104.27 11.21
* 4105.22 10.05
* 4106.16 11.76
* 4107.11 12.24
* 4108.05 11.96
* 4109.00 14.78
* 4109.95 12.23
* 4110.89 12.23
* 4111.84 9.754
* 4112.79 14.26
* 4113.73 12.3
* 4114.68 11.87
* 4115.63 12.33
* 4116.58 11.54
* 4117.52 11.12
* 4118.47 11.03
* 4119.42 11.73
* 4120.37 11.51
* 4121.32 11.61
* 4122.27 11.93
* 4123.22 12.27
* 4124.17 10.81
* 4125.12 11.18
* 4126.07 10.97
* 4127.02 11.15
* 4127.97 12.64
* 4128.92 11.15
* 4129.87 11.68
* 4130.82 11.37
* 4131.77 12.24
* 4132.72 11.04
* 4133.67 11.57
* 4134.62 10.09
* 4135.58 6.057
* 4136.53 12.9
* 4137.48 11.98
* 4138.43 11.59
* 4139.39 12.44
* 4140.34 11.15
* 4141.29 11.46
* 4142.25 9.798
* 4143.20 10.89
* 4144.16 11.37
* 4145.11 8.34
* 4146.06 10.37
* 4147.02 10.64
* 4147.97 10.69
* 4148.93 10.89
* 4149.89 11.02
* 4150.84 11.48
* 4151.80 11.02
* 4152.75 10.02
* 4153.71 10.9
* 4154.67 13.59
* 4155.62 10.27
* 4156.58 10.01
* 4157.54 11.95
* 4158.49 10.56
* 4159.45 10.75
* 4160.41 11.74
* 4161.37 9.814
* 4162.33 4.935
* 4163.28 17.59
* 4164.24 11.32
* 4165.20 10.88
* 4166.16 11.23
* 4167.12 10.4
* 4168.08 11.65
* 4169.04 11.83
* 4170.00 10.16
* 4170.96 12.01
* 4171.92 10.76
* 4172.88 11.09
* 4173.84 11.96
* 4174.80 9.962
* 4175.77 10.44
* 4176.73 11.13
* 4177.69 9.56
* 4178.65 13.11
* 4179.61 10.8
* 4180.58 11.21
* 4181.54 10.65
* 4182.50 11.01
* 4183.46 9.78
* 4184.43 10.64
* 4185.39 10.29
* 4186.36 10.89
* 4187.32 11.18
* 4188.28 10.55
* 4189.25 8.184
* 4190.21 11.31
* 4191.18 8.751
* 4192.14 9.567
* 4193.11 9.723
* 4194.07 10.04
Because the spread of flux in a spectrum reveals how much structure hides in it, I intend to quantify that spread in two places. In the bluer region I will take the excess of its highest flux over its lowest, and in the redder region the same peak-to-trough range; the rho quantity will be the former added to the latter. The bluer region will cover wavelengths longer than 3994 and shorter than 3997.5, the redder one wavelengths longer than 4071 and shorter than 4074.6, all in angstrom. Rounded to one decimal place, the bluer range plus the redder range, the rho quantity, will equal 2.5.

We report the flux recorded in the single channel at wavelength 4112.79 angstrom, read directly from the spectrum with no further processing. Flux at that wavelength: 14.26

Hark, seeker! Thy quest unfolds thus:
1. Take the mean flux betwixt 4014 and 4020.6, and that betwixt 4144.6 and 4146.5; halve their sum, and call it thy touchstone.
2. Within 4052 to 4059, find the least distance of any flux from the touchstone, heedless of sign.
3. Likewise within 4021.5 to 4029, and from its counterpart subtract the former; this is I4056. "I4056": 0.0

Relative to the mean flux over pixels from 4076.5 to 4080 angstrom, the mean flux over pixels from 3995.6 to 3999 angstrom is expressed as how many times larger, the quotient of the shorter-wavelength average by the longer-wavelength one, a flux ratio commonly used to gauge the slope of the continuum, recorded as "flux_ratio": 1.04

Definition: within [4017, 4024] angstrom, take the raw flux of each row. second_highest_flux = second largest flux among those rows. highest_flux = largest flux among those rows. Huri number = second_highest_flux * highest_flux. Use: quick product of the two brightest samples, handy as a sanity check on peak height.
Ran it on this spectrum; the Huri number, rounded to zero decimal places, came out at 161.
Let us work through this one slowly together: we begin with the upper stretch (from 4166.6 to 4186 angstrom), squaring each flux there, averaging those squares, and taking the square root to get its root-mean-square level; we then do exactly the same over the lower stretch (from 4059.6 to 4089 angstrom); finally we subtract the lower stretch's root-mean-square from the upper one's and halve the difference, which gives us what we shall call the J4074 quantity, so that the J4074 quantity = -0.31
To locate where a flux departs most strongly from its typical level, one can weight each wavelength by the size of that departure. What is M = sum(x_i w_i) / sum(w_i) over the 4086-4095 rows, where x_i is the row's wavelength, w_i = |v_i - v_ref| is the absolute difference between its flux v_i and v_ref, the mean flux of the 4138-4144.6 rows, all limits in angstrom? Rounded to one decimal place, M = 4090.9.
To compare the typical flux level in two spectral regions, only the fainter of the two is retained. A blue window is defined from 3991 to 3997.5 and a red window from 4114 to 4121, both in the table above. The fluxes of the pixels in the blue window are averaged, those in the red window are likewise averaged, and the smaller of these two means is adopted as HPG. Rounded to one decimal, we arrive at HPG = 11.6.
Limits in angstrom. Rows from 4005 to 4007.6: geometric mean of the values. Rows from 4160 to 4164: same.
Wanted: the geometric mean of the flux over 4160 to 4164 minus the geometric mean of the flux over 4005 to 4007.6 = -1.8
